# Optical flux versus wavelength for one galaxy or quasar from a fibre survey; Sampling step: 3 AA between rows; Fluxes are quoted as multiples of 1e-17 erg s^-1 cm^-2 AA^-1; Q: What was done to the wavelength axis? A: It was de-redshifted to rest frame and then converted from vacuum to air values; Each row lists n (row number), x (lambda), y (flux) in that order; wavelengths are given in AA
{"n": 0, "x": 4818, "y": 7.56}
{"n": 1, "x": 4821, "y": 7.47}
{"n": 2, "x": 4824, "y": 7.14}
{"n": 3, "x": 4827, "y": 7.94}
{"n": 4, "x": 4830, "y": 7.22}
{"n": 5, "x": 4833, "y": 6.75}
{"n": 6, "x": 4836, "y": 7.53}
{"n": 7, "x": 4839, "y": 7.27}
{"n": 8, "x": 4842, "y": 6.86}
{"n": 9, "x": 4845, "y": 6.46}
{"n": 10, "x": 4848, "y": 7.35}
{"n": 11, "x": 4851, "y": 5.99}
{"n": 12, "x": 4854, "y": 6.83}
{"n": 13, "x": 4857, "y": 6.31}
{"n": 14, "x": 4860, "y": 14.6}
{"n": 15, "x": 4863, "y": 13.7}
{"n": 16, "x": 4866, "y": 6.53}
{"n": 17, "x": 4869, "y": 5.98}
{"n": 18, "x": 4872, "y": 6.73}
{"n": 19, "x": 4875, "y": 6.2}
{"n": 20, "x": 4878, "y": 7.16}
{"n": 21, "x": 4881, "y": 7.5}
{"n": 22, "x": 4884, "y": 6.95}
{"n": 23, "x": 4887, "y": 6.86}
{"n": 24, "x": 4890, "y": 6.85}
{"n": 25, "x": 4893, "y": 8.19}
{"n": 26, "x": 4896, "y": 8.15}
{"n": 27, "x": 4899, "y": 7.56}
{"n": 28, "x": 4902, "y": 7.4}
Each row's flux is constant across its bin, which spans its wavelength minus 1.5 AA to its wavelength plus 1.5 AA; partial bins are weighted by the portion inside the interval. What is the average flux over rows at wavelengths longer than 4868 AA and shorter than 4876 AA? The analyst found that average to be 6.3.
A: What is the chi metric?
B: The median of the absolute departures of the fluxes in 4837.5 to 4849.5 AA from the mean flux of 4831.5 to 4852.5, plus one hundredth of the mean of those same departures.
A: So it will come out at 0.41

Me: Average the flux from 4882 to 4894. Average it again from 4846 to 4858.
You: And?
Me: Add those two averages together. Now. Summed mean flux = 13.8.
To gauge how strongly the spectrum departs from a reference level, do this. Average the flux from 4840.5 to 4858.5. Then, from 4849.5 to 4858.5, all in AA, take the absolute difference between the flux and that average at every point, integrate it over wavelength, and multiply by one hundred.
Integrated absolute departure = 349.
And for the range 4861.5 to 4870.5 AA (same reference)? 2347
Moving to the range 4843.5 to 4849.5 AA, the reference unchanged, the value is 267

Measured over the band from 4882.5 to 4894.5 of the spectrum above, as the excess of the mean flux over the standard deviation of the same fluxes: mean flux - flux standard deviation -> 6.6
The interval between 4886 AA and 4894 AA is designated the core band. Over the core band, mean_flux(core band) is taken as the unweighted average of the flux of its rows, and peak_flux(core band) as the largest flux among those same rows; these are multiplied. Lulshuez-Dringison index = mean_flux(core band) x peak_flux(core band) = 60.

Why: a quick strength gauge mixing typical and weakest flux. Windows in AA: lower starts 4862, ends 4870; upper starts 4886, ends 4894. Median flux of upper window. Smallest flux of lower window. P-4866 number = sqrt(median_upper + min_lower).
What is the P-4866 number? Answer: 3.58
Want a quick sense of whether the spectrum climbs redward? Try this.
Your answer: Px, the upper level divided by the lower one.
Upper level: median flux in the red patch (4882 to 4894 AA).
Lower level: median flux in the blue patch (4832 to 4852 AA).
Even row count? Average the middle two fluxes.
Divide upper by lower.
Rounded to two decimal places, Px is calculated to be 1.01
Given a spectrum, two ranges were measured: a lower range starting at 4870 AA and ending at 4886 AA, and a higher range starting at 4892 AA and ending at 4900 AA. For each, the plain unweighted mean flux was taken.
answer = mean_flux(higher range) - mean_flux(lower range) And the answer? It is 1.1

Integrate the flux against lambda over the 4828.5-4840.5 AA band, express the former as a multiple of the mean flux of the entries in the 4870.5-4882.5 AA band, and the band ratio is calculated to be 12.5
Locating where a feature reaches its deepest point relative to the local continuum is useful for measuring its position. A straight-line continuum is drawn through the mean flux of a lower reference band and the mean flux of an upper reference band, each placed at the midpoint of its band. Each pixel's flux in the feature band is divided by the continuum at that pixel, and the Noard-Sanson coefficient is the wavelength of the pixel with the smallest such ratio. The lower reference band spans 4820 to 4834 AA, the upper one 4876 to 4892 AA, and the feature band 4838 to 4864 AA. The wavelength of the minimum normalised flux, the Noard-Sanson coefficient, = 4851 AA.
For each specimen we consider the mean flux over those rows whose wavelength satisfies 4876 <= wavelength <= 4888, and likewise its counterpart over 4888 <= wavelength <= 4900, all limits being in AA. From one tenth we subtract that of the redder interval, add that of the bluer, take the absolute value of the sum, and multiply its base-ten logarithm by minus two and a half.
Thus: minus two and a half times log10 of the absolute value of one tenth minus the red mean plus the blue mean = 0.8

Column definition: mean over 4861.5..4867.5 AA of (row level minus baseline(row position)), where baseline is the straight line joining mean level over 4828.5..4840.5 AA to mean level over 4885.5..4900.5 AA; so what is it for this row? 2.8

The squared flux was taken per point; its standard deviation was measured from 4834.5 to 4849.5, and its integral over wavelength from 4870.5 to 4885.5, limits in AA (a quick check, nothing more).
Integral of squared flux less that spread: 713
